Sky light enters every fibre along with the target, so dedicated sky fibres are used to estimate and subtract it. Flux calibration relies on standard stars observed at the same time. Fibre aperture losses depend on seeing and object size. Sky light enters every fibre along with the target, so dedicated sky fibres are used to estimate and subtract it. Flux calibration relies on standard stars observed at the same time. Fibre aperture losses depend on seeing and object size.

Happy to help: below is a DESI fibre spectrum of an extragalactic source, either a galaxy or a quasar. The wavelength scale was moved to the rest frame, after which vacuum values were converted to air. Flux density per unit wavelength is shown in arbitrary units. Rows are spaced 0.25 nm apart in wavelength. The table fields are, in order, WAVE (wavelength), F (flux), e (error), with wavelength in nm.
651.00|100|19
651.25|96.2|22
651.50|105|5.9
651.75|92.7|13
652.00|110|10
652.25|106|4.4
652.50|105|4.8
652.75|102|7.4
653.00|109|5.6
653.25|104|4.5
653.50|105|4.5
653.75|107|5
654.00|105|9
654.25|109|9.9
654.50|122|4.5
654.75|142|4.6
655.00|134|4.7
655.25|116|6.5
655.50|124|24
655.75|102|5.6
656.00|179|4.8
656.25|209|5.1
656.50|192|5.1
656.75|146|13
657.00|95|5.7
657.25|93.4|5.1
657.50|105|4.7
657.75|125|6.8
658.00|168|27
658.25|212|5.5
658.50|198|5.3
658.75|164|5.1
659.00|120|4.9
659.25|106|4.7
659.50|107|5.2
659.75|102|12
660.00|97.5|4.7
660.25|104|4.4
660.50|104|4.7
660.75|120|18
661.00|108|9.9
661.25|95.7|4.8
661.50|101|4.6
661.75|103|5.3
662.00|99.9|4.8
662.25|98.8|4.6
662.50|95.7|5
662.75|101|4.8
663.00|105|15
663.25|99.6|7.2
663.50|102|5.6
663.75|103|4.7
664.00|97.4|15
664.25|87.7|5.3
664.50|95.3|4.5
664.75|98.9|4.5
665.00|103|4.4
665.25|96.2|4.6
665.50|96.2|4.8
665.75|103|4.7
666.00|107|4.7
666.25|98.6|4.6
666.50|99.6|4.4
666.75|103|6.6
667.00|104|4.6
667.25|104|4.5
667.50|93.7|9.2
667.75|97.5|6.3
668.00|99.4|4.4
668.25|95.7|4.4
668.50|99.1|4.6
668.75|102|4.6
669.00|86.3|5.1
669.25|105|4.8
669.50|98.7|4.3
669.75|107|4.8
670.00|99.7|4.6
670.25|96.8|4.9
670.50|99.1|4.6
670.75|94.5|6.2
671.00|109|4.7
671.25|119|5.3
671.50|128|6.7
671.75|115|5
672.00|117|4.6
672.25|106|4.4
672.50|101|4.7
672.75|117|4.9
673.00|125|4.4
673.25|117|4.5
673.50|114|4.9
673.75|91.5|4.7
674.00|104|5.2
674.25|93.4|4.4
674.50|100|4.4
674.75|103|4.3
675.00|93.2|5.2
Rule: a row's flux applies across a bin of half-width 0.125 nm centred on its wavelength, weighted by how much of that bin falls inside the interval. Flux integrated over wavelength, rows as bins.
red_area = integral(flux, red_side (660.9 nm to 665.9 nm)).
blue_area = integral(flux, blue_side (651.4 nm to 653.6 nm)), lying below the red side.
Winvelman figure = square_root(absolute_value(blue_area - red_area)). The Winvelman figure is 16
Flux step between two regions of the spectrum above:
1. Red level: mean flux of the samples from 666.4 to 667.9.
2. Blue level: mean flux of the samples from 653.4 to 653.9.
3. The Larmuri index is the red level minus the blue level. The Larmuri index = -5.7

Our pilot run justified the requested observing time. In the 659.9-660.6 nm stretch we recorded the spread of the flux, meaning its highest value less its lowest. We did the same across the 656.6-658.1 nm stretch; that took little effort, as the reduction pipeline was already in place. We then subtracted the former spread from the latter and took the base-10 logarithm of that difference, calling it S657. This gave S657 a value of 1.8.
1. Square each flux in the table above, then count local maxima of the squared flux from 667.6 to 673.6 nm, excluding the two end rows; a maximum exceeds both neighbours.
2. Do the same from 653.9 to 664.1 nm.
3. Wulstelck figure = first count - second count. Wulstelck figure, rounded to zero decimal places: -1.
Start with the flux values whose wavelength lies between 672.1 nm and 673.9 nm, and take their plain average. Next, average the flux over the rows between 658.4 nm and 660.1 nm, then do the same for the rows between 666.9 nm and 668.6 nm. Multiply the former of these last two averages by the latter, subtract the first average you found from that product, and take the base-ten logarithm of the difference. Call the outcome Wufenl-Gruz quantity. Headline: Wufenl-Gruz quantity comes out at 4.10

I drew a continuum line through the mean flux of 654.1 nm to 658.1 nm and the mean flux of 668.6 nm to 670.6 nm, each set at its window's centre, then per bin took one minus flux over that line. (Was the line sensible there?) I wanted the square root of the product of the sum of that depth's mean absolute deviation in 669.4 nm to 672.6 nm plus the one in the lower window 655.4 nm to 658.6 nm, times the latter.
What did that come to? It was 0.35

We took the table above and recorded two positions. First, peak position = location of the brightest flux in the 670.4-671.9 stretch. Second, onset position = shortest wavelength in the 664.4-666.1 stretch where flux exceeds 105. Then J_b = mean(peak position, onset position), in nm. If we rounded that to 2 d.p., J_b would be 668.75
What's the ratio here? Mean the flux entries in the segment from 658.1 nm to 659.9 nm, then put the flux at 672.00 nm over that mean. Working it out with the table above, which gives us 0.81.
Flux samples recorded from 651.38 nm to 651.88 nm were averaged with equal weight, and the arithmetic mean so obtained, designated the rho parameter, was 99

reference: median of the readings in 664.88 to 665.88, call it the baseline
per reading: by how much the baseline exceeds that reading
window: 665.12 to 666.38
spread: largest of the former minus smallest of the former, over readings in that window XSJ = 11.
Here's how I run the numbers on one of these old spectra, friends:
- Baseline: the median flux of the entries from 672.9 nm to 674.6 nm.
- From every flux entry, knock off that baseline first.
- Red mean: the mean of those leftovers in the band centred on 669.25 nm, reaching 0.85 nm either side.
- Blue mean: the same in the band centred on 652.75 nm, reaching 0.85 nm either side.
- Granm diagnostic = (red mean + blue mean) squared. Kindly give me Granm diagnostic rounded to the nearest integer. 6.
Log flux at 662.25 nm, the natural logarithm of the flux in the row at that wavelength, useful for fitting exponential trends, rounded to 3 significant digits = 4.59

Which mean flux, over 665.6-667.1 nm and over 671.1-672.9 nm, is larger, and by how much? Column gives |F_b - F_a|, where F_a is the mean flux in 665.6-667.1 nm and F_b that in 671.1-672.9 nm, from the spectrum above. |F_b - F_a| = 12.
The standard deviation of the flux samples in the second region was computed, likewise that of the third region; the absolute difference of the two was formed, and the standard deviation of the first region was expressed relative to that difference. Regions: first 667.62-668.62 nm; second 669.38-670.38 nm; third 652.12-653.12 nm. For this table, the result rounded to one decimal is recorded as 1.1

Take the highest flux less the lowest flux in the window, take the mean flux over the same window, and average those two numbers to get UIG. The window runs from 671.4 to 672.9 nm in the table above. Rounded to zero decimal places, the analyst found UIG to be 70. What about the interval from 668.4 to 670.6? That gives 60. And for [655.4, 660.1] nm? 129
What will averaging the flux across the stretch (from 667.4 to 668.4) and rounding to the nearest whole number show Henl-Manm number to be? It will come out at 97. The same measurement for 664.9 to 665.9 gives 100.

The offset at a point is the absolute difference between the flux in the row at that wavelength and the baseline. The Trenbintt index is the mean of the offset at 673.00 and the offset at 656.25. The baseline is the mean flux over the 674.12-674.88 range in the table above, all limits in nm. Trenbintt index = 68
